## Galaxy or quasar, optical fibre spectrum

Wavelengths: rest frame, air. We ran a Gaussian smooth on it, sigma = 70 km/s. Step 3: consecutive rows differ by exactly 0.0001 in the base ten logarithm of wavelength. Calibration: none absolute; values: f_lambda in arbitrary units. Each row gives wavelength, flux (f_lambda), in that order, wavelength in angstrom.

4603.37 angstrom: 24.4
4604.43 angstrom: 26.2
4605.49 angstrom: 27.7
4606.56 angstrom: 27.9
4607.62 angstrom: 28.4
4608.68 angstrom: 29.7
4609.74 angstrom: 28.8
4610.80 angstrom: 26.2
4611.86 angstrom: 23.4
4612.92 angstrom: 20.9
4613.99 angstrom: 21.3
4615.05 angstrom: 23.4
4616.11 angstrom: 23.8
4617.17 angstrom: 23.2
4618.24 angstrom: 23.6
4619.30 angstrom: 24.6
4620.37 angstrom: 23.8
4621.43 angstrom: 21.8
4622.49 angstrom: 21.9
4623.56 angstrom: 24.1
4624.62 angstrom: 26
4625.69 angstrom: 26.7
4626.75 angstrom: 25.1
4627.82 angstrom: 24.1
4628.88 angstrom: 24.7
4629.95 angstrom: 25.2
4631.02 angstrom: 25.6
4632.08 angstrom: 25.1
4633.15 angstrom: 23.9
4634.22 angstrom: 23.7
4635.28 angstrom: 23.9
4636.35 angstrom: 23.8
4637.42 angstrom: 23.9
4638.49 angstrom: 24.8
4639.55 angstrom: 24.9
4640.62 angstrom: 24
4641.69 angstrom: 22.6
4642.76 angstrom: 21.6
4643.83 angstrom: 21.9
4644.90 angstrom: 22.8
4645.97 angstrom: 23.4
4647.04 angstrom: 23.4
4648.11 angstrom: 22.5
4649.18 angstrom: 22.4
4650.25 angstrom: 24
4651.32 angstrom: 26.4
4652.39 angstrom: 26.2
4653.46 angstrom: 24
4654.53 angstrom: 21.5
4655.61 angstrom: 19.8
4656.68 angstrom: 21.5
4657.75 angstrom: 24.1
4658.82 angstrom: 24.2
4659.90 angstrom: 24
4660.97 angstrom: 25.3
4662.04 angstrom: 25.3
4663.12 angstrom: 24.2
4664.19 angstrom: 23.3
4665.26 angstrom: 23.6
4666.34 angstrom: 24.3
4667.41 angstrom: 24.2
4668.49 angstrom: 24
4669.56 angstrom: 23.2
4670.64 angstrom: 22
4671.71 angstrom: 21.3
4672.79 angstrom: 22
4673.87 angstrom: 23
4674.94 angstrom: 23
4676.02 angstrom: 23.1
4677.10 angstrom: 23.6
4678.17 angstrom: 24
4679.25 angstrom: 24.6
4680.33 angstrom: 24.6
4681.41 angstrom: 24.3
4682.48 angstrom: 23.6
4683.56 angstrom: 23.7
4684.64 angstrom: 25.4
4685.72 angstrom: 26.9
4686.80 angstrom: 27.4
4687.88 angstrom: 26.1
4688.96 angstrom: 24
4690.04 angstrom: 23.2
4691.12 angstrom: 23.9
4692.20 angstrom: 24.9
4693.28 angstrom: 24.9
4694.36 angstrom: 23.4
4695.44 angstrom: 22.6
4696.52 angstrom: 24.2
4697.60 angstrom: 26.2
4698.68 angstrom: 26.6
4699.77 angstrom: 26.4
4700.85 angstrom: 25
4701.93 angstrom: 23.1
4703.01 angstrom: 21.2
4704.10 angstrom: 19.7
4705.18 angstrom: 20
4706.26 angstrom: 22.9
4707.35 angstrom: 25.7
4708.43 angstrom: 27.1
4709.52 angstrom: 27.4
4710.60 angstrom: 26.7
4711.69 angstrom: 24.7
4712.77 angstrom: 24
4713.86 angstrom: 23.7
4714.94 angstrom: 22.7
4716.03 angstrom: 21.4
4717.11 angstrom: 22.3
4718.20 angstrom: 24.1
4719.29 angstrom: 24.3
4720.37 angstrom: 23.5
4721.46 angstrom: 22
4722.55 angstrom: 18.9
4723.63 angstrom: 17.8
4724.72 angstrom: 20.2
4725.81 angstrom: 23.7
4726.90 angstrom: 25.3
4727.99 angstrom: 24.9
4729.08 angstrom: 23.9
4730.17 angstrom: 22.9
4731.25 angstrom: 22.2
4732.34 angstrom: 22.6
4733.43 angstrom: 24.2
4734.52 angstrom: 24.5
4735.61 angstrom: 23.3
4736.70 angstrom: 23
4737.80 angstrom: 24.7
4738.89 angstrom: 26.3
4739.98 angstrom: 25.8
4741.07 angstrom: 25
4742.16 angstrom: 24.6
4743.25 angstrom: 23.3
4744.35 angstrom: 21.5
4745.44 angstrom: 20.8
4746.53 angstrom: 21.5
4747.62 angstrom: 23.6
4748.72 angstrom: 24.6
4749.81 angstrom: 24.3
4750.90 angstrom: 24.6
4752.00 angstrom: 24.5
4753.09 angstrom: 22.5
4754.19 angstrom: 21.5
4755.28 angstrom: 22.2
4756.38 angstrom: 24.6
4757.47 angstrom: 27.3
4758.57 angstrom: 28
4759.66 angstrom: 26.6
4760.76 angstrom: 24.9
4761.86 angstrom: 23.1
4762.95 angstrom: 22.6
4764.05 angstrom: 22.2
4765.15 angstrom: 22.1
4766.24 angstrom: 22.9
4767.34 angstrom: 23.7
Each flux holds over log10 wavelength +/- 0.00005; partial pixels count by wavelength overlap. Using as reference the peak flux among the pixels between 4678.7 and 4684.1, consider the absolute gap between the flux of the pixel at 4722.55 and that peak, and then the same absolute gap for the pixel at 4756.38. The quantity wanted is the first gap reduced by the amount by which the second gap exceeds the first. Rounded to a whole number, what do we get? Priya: 11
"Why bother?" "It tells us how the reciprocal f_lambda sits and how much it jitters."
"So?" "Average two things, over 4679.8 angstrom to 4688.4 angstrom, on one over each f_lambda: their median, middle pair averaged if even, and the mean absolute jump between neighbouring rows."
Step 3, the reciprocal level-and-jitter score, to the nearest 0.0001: 0.0207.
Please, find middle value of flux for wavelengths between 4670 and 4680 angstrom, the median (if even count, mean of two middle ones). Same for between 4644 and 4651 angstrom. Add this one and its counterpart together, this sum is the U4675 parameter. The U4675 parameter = 46.1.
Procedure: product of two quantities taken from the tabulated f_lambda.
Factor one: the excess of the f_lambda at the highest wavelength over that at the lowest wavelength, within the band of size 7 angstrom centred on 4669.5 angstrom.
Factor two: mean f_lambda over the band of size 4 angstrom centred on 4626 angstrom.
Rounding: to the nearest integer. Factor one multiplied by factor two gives -59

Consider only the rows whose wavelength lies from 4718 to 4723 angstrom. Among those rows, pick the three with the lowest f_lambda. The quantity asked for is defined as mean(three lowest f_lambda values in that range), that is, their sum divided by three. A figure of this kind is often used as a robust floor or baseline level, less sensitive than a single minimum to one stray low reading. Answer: 21.5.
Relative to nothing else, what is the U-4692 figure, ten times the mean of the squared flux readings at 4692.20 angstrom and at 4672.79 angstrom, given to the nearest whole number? 5520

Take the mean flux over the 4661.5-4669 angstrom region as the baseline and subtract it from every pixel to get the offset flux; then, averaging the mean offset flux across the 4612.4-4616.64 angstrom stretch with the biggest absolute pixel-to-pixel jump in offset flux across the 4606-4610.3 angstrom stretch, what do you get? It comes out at -0.24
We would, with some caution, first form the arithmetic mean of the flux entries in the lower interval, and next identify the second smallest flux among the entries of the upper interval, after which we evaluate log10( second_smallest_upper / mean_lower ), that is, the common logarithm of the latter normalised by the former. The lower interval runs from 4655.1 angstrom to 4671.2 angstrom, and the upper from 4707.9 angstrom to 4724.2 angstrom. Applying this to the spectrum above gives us -0.10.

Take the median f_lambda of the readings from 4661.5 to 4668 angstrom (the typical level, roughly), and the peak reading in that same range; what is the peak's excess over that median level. 1.1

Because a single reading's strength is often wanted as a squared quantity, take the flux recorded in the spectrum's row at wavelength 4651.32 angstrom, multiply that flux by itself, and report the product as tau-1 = 697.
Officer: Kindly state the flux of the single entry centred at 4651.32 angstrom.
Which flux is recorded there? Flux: 26.4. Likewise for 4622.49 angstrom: 21.9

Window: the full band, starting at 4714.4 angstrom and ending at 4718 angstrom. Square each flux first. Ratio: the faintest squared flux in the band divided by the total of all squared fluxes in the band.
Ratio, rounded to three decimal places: 0.311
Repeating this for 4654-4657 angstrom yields 0.298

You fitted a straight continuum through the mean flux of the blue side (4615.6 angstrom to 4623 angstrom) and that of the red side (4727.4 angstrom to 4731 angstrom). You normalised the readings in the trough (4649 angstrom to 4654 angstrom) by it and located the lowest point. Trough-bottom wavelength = 4649.18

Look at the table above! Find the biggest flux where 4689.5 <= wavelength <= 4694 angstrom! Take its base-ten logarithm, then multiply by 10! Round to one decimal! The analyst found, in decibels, 14.0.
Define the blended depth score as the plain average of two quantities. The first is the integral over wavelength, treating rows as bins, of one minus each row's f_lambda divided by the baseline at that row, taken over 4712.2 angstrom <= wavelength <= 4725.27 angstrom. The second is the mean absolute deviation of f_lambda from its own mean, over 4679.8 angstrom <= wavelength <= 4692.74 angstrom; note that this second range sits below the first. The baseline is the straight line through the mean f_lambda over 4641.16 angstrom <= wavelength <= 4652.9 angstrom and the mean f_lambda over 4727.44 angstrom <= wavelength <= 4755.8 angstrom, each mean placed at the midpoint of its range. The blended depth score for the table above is 0.9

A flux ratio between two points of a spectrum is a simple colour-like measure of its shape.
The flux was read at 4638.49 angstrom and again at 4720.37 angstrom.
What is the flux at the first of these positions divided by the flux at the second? 1.06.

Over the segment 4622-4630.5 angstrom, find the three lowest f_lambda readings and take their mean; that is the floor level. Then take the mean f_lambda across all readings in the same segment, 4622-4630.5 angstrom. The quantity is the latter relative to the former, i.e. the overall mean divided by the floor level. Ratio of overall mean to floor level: 1.06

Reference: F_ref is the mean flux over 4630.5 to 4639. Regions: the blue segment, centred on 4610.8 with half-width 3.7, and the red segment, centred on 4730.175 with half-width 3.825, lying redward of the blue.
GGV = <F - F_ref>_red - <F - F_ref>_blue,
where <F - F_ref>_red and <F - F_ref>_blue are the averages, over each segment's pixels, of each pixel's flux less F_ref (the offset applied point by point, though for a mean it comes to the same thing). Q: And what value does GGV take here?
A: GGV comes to -1.8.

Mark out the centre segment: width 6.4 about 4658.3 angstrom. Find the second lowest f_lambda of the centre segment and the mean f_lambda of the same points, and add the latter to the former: 44.7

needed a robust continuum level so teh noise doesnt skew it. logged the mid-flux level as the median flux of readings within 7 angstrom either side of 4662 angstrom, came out 24.1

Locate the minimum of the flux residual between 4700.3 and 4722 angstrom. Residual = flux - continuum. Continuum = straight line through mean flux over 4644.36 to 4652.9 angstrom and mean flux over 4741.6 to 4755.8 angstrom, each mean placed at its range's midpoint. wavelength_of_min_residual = 4704.10 angstrom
